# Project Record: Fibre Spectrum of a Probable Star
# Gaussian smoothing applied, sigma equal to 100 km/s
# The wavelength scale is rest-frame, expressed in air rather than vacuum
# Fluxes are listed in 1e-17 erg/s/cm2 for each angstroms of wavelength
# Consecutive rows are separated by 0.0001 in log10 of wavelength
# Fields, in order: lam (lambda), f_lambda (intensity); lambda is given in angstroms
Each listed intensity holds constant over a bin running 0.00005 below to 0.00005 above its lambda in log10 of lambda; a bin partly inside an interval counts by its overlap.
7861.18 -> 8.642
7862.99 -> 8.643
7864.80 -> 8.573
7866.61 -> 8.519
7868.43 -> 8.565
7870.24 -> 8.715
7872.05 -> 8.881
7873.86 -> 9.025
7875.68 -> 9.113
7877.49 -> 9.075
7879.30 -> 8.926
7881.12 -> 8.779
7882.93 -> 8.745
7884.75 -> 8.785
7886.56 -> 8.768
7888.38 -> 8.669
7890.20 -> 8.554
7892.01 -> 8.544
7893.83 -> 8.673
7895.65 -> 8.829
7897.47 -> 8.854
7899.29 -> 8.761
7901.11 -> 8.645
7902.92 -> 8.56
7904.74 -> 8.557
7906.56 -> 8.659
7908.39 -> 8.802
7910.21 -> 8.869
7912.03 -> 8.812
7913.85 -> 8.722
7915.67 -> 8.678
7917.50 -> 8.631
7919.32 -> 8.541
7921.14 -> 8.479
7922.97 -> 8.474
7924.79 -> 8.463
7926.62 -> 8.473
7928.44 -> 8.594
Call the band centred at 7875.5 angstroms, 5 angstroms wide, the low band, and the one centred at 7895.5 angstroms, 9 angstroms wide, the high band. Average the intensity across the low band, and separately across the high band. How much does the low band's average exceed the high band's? 0.34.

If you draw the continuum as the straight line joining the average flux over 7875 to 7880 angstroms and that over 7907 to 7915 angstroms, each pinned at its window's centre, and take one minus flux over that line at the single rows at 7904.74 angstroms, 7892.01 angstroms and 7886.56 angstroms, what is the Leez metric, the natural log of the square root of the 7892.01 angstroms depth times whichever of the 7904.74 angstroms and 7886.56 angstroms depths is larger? -3.3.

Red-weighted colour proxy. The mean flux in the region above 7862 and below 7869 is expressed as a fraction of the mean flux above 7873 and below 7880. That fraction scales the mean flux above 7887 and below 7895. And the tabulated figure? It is 8.17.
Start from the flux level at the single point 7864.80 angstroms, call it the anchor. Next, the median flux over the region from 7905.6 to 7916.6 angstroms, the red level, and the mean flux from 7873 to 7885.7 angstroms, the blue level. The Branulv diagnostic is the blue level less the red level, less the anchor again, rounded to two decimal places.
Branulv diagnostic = -8.41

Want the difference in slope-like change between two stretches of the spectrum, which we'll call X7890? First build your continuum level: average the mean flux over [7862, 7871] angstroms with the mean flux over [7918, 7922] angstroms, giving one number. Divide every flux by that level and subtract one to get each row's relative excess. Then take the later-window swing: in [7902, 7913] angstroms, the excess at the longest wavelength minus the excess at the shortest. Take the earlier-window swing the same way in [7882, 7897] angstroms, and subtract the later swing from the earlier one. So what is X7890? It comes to -0.02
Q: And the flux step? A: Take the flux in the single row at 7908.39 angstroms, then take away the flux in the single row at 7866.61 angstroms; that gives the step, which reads 0.28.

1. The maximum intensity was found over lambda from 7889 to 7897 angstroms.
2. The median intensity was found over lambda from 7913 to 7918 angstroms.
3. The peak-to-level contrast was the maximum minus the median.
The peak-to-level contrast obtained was 0.15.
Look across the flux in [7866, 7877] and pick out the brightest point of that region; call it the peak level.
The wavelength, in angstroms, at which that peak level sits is 7875.68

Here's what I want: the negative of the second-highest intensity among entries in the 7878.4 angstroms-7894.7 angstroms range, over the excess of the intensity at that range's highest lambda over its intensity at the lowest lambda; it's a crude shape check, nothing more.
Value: 35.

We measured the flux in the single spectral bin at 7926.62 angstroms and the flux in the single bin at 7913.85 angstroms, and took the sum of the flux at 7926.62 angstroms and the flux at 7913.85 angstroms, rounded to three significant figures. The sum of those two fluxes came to 17.2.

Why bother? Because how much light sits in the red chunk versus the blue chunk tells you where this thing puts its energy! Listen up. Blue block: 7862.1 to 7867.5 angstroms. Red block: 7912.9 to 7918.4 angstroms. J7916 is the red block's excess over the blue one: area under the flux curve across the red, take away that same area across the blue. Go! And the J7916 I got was 1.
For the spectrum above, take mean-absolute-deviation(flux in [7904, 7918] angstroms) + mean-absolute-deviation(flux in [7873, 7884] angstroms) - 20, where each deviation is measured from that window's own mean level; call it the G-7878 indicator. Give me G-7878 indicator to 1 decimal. -19.8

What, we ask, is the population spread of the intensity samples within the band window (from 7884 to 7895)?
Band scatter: 0.093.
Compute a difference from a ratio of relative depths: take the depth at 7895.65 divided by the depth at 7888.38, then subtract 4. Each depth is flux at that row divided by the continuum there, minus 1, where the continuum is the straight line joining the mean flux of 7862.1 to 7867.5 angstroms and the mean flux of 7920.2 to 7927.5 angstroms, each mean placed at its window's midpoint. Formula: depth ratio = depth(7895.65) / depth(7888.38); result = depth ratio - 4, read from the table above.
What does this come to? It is -1.7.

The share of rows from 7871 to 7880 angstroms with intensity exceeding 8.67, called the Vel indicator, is 1.0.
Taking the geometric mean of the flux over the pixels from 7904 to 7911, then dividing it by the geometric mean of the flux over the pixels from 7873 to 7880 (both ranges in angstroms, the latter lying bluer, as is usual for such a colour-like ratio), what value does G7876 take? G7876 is 0.97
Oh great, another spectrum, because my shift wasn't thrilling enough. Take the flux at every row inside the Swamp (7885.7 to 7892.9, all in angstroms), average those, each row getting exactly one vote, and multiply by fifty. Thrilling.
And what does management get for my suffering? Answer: 432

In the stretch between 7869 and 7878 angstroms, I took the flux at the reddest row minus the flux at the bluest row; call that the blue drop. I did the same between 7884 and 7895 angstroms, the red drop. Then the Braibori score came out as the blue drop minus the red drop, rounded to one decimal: 0.5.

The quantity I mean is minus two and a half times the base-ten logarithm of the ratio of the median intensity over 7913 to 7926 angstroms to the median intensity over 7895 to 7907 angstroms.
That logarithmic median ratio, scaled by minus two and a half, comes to 0.015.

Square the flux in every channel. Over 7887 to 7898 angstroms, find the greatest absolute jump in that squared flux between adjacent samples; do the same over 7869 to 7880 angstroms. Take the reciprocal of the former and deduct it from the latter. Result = 2.6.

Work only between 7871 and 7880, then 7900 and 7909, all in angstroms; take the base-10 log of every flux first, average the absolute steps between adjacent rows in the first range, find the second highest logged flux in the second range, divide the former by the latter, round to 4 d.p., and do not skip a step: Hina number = 0.0054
